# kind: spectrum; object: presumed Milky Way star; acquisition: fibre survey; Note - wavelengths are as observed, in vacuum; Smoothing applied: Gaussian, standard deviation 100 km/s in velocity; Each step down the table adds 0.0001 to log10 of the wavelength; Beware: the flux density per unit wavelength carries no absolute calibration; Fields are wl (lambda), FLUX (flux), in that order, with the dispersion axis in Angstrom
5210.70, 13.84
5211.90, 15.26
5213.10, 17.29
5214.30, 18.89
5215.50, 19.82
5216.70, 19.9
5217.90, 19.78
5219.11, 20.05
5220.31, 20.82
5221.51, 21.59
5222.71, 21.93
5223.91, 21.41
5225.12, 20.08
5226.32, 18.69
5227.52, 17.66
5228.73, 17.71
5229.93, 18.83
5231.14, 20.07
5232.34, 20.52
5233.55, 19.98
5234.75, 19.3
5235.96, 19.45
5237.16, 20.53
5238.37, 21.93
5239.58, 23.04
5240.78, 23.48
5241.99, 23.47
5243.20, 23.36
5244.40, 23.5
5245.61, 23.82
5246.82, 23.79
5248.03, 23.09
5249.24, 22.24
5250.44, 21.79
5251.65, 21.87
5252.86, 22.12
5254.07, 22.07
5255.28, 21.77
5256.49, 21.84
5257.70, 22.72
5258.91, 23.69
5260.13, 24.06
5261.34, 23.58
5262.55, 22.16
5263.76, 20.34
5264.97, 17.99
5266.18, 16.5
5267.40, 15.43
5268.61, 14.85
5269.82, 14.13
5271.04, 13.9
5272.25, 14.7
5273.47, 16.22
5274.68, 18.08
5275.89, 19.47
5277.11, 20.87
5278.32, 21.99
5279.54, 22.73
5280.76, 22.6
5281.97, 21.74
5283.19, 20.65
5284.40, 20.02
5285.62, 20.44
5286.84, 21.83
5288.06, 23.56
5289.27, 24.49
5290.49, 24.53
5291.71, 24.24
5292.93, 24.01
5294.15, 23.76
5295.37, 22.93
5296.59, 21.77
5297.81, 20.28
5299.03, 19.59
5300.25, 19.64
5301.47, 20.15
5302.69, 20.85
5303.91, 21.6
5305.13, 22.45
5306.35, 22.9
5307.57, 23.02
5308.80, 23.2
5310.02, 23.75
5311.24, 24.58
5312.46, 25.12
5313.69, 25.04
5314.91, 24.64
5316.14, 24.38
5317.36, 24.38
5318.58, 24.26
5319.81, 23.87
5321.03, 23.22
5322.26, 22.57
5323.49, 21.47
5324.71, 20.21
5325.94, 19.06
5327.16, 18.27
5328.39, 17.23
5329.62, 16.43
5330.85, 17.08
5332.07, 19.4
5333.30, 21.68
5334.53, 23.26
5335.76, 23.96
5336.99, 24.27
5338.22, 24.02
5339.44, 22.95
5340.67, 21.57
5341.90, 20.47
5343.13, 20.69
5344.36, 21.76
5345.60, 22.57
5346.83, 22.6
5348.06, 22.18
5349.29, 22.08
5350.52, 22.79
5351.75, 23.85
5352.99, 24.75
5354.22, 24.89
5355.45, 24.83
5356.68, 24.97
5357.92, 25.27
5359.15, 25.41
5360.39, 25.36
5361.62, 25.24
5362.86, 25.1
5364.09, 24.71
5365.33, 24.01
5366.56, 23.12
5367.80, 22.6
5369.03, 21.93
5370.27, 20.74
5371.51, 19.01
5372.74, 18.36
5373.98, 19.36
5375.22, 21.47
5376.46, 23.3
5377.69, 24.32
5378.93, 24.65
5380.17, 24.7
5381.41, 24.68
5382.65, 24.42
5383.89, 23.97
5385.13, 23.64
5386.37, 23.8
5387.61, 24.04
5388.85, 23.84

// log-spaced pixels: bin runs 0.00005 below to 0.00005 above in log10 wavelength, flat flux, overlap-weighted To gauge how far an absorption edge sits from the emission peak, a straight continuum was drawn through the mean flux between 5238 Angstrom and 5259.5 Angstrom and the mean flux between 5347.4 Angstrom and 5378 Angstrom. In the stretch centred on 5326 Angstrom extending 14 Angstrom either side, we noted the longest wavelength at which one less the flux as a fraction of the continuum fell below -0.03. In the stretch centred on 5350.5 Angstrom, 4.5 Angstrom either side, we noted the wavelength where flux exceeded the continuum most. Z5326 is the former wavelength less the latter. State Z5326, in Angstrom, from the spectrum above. -16.0 Angstrom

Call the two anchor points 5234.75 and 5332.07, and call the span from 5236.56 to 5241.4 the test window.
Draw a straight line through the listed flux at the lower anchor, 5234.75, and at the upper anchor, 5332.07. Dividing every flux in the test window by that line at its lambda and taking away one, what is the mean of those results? 0.15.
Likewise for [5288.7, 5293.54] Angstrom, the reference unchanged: 0.26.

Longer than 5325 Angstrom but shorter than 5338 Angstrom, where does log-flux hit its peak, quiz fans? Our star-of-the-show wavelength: 5336.99 Angstrom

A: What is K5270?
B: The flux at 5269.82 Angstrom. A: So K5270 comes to 14.13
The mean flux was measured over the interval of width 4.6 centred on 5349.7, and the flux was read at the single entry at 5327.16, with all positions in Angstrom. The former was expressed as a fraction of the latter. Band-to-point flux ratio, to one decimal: 1.2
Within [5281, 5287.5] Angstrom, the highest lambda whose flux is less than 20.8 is 5285.62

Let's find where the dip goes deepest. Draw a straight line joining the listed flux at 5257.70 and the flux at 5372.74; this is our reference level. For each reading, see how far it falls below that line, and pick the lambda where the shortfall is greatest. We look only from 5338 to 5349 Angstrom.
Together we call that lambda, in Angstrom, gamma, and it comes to 5341.90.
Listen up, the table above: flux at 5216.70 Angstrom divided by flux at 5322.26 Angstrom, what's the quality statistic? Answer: 0.88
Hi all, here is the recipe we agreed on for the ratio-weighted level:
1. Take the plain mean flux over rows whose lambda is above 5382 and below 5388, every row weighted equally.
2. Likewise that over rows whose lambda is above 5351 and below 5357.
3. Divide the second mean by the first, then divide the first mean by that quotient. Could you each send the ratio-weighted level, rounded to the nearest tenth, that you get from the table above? 23.3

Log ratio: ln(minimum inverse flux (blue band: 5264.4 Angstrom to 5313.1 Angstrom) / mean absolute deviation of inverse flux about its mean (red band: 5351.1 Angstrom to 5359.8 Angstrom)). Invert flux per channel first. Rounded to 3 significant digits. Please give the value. 4.32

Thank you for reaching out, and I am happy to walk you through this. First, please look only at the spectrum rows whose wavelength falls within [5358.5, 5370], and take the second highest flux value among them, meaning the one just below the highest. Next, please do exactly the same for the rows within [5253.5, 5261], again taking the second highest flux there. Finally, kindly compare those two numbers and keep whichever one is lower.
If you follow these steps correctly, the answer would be 23.7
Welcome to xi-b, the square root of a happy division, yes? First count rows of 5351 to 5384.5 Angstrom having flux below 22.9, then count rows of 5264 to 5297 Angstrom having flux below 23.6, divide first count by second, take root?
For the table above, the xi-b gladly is 0.6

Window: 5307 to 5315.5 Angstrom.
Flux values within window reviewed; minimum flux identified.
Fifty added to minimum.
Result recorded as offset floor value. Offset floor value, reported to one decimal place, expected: 73.0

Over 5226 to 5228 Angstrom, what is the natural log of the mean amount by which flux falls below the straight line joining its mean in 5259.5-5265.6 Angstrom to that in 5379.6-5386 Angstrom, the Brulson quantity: 1.0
